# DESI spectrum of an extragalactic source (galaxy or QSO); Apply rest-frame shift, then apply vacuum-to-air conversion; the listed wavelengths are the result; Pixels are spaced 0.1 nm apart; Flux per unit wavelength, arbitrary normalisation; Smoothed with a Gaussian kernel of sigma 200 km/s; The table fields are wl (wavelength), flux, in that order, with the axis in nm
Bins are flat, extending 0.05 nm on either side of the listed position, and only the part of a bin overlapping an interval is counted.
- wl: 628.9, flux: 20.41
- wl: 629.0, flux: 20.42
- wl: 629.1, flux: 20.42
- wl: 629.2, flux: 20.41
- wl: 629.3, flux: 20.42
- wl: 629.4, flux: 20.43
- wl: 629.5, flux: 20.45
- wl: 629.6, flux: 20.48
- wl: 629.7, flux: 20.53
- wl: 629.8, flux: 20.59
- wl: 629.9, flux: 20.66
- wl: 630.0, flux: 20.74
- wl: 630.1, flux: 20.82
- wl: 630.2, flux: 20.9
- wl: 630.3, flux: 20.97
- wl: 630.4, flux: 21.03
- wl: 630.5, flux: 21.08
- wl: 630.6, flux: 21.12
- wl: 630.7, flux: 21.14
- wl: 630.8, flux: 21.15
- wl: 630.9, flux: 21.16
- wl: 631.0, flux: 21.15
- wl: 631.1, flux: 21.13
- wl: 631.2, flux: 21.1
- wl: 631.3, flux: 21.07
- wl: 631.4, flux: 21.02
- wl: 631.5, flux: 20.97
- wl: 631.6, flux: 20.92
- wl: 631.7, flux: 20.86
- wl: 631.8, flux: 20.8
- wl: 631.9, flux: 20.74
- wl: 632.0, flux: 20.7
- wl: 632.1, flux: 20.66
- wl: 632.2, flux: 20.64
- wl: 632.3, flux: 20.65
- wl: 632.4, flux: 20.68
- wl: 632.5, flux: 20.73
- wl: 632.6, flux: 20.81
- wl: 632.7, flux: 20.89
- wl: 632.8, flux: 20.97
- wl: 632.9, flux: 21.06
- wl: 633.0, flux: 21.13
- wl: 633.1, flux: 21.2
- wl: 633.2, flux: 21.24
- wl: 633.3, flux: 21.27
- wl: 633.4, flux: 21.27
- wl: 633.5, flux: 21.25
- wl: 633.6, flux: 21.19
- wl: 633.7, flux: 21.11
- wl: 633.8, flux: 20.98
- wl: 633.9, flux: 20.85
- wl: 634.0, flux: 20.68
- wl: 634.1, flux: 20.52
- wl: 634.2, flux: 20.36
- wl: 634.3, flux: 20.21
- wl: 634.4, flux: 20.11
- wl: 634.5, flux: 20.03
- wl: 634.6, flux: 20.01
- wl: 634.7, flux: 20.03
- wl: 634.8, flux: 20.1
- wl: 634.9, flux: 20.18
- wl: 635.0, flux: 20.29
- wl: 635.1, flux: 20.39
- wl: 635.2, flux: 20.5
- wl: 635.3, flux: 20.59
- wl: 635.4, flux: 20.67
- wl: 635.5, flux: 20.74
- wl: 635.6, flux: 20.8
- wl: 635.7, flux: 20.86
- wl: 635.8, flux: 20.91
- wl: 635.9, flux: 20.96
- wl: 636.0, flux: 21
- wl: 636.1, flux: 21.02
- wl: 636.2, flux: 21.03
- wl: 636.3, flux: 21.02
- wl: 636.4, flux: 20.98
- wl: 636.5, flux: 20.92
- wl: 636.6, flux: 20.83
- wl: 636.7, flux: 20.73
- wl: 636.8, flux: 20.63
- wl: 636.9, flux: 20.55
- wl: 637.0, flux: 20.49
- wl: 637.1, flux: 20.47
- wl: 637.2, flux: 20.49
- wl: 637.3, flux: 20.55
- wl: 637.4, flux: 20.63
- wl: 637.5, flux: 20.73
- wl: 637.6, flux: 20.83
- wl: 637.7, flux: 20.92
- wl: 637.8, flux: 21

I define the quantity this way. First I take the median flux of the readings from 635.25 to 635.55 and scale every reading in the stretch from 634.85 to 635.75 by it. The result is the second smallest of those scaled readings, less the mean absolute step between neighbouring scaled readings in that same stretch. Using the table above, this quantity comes 0.98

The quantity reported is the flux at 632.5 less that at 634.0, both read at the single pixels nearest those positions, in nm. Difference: 0.05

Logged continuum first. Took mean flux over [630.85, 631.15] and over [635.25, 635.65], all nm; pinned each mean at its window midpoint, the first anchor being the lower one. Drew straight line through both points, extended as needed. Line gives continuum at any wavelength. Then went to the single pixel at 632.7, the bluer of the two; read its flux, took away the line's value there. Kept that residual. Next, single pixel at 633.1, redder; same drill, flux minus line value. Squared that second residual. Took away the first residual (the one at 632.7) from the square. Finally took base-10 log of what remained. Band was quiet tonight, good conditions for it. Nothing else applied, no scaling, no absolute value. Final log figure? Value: -0.81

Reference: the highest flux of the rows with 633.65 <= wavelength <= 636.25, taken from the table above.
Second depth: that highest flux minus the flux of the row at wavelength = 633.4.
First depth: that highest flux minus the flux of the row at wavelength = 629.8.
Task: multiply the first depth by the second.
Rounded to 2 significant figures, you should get -0.083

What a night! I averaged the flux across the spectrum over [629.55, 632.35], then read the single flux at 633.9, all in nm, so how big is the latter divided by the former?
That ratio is 1.00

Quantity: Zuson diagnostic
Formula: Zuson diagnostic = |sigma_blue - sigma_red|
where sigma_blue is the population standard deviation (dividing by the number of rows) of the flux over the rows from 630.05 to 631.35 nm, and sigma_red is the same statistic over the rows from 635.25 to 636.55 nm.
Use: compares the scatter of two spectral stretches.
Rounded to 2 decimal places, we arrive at 0.04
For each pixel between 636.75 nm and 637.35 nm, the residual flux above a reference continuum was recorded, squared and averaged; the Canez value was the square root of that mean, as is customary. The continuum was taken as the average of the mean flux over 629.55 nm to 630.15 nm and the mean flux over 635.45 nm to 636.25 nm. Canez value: 0.25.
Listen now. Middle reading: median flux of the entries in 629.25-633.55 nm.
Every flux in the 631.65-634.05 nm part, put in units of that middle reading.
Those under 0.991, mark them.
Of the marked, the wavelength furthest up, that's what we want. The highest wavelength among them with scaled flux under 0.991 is 634.0 nm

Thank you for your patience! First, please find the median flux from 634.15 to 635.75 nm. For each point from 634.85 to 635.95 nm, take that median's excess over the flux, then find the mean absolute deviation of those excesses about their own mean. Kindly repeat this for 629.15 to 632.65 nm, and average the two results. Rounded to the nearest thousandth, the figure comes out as 0.212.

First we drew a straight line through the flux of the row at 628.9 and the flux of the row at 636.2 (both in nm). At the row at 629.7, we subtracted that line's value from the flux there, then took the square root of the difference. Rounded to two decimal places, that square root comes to 0.23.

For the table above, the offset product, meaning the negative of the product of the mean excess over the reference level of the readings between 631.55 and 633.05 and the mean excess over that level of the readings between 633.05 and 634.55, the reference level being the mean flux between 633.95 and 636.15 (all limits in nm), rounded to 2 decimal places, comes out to -0.10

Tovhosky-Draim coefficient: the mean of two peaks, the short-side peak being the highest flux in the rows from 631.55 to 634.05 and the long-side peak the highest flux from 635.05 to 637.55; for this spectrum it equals 21.15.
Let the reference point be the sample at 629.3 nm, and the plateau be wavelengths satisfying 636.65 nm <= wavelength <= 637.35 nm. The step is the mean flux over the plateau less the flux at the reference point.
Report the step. 0.1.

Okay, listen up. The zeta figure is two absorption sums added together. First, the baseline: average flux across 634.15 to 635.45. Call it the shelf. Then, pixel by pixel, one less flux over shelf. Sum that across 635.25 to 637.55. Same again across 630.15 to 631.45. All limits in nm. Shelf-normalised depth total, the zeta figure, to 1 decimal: -1.1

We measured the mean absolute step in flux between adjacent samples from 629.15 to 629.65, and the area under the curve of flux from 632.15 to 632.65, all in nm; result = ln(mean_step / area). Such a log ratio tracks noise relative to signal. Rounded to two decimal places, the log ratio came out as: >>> -6.38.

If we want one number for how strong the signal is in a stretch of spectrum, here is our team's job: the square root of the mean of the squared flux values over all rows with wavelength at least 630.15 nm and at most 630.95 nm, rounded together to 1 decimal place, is 21.1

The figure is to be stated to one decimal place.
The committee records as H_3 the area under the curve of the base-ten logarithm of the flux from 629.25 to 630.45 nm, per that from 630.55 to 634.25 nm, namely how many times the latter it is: 0.3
